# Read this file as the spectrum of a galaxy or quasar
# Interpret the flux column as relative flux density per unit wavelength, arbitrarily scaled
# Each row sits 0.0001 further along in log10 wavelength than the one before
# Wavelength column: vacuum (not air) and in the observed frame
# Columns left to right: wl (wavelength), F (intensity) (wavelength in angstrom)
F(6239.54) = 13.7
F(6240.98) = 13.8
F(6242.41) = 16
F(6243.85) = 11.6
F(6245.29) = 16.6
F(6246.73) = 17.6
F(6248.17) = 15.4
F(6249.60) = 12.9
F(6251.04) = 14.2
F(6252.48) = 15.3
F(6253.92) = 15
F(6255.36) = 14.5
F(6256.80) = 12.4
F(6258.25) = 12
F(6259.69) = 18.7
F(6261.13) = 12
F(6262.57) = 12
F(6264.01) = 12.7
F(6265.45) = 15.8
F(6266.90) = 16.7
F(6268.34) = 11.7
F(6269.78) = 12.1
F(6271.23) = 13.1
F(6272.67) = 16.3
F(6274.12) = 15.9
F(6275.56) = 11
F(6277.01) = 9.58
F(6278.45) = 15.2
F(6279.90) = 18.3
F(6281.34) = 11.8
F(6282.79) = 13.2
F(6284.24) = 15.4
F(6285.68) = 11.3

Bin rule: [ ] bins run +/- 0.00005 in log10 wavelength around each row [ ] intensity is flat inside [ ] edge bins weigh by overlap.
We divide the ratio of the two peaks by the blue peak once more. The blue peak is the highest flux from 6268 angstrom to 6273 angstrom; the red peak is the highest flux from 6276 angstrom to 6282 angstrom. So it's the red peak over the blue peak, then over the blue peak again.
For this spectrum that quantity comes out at 0.069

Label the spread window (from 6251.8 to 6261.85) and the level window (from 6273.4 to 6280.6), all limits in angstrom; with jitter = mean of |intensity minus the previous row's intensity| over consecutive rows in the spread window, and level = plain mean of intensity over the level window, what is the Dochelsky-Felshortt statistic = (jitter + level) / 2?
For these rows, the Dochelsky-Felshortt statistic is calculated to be 8.4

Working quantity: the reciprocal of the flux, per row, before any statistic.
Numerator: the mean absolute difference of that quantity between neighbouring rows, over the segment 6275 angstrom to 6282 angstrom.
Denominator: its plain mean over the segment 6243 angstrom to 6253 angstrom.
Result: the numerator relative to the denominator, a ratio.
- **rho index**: 0.34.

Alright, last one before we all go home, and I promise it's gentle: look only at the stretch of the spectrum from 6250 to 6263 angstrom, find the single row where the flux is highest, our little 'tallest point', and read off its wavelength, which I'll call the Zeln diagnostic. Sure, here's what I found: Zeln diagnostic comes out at 6259.69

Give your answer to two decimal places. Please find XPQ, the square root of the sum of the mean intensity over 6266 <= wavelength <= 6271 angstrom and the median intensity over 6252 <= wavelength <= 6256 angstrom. 5.34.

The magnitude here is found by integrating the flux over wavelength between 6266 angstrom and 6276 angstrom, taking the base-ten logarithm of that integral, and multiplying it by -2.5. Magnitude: -5.36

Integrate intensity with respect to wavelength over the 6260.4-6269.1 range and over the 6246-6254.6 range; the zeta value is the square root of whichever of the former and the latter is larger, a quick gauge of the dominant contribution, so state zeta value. 11.4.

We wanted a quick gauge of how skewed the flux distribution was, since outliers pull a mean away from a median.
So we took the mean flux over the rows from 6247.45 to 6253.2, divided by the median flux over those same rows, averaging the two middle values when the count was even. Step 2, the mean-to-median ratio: 0.98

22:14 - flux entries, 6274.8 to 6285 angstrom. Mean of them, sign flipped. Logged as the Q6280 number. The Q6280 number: -13.5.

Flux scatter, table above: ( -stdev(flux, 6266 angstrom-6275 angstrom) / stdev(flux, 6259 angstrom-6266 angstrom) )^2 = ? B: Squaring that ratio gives 0.6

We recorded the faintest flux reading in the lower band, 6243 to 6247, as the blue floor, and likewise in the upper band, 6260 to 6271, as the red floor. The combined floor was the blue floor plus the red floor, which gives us 23.3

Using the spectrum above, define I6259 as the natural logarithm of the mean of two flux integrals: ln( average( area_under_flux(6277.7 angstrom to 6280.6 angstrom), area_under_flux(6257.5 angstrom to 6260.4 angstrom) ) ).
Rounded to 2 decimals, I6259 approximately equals 3.84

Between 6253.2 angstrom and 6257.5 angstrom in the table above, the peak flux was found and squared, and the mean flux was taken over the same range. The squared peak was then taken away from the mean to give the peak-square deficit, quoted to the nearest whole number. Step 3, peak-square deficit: -211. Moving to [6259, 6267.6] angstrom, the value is -335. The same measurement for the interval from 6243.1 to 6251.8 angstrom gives -295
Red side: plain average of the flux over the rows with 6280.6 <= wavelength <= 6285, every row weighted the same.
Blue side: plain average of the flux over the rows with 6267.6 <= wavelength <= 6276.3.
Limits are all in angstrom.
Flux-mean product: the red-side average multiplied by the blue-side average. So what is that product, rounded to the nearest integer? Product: 180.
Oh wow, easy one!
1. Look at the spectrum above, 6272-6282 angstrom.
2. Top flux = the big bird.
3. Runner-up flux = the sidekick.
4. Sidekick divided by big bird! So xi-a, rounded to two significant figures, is 0.89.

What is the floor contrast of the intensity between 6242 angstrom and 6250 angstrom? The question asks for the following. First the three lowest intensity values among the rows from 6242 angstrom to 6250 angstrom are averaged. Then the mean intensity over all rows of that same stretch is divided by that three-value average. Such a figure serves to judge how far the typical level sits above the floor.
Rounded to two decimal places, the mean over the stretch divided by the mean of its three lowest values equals 1.13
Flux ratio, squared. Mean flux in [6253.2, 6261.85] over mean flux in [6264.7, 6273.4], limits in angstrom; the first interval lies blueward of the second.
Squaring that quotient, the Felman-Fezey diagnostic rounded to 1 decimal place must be 1.0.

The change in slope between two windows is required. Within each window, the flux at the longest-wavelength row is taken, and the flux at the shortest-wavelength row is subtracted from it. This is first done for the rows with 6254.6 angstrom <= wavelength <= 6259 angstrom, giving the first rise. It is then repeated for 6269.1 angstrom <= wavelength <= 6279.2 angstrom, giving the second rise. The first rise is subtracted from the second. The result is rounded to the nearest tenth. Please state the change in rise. 5.6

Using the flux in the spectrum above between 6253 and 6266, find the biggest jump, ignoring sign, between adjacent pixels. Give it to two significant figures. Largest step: 6.7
